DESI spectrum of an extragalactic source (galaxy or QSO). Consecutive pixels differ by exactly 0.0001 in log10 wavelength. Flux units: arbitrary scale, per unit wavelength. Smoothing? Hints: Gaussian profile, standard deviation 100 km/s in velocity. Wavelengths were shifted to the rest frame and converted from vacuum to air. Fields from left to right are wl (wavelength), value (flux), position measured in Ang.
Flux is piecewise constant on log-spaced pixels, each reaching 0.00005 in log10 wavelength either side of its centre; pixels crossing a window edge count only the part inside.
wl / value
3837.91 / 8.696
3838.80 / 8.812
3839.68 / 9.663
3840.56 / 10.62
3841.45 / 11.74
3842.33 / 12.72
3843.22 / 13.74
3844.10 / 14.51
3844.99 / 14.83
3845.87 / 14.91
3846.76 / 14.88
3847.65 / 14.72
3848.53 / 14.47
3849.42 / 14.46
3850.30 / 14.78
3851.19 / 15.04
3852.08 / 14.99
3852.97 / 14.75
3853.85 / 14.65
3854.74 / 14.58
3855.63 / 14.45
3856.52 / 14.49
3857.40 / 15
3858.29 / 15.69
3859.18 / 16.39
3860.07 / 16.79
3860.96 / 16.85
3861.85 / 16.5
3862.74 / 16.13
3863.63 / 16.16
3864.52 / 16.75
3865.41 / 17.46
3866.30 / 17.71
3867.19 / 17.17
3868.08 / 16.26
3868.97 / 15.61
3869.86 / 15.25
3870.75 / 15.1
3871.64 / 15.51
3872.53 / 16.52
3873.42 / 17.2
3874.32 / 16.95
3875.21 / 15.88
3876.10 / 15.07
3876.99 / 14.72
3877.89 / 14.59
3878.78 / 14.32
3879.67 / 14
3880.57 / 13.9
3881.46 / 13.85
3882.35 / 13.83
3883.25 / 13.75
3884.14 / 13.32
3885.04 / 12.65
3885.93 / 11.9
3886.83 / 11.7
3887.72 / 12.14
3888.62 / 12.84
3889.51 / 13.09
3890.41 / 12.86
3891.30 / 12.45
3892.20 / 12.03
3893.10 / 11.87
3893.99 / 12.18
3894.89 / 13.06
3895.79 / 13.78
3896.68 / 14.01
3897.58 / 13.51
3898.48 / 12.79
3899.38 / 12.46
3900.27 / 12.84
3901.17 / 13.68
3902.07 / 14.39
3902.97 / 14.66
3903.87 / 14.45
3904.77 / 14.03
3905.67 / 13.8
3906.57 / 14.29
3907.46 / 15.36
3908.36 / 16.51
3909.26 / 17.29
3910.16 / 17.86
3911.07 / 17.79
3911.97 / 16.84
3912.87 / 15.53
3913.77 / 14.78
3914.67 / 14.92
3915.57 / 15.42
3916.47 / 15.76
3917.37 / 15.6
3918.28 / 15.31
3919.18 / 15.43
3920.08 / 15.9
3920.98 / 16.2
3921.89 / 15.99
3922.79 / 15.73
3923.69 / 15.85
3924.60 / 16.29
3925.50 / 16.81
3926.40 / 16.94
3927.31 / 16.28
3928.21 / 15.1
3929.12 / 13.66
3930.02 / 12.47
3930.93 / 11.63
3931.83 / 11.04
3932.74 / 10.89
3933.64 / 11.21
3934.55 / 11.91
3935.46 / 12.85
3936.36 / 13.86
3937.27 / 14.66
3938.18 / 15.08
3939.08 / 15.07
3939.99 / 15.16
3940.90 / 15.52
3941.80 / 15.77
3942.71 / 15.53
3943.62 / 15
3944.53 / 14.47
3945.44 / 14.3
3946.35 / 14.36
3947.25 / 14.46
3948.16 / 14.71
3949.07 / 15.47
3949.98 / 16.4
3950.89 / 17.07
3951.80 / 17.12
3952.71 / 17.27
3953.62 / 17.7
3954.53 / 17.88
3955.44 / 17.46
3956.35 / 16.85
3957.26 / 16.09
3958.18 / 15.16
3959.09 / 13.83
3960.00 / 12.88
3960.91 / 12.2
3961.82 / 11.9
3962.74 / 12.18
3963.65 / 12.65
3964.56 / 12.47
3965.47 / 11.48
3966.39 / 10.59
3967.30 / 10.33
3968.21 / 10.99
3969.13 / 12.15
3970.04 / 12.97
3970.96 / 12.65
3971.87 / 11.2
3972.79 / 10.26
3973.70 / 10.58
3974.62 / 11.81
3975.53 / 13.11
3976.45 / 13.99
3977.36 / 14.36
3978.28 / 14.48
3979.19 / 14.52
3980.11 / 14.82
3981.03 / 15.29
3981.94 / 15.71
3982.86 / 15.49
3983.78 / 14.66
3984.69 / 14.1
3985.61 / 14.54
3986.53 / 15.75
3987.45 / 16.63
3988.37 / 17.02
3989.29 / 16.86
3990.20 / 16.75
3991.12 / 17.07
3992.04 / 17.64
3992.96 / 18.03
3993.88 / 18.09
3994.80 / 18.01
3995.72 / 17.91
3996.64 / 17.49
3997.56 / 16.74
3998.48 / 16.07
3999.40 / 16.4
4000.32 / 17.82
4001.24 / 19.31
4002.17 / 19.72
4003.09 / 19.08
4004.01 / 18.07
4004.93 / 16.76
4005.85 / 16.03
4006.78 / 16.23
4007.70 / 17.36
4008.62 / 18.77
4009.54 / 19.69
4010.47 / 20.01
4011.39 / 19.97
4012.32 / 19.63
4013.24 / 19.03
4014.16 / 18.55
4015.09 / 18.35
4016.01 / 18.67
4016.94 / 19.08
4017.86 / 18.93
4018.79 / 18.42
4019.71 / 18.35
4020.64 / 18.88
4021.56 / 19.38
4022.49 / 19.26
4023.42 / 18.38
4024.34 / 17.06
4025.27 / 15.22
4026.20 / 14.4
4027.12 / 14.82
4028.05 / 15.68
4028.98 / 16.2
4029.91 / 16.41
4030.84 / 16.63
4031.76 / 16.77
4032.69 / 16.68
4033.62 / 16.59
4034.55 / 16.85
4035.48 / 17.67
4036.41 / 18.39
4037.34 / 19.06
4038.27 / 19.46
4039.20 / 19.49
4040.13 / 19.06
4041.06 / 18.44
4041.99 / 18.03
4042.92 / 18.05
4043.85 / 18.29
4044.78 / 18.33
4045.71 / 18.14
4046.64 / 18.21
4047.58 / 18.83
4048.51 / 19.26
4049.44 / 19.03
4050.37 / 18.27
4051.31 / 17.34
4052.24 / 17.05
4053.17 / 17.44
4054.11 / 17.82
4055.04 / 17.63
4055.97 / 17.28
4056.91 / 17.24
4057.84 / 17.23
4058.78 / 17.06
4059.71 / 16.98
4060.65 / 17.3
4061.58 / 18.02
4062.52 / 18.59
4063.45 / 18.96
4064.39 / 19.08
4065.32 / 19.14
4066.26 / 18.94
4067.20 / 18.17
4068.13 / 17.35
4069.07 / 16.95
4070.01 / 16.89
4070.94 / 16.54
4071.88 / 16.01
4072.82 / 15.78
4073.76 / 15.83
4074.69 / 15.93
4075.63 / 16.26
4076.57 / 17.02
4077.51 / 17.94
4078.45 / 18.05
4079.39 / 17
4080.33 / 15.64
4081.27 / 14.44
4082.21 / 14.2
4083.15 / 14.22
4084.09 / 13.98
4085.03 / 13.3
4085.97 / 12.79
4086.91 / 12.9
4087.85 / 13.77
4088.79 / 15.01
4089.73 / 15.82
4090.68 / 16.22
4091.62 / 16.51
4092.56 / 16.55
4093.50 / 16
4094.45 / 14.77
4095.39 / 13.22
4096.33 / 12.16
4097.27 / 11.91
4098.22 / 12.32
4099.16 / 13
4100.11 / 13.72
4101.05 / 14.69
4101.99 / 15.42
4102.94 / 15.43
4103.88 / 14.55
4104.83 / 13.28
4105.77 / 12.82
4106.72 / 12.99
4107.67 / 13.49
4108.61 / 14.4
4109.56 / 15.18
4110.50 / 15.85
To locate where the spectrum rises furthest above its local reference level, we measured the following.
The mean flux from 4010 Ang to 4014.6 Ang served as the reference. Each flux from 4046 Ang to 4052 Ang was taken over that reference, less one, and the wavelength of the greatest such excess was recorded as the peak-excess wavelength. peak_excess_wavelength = 4048.51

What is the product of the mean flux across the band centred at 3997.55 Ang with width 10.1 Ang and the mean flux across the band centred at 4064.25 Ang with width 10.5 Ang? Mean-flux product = 322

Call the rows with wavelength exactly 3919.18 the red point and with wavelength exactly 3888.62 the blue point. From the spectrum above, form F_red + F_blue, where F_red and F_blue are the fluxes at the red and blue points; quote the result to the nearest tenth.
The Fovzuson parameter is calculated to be 28.3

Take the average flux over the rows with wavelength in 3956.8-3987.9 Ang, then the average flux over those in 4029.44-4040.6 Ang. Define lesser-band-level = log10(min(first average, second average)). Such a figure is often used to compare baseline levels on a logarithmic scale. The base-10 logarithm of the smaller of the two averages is 1.12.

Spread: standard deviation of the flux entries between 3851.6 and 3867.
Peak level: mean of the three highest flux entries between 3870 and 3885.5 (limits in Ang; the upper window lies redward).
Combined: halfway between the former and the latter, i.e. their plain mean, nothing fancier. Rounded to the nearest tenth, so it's 9.0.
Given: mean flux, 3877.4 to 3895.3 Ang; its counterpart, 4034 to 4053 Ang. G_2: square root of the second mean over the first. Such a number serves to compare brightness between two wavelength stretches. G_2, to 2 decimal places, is 1.19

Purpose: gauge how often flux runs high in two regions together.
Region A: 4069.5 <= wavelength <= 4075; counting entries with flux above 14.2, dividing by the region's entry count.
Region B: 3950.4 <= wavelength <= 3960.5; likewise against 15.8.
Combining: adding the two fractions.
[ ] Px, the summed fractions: 1.73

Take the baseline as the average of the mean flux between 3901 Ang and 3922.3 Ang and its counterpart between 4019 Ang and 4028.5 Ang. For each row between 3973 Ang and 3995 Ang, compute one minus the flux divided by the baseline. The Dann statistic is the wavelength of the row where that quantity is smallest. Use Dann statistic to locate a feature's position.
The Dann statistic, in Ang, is 3993.88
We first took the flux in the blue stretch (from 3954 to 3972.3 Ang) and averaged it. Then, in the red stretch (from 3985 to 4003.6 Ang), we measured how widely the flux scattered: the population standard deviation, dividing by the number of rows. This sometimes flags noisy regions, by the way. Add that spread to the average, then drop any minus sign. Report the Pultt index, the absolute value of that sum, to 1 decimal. 14.4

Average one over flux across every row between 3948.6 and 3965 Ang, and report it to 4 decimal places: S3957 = 0.0675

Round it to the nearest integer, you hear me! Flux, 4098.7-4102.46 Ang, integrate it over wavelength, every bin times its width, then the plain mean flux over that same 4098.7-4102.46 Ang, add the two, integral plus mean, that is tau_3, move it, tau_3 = 68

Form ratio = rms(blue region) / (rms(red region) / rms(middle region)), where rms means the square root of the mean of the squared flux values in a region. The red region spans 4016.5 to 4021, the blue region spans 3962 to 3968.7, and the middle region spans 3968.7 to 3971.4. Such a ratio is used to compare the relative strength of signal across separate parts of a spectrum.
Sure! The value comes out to 7.8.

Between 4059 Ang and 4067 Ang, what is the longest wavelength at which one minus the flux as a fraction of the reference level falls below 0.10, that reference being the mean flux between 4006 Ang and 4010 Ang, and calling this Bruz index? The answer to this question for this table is 4066.26 Ang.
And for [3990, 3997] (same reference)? 3996.64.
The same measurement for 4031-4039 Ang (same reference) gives 4038.27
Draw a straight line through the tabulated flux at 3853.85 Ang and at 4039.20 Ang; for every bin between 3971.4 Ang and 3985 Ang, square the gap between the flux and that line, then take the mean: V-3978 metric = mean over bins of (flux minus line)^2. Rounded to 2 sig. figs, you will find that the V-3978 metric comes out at 21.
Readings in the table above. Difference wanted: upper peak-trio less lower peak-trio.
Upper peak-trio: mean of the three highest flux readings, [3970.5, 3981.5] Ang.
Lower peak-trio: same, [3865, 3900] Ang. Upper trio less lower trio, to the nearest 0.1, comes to -2.6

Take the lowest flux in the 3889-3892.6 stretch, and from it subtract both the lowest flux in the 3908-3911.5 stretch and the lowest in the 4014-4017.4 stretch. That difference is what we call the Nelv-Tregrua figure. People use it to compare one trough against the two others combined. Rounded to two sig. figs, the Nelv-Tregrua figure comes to -23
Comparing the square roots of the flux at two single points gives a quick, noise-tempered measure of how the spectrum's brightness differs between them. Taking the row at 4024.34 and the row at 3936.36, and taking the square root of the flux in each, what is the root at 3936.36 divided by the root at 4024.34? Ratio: 0.90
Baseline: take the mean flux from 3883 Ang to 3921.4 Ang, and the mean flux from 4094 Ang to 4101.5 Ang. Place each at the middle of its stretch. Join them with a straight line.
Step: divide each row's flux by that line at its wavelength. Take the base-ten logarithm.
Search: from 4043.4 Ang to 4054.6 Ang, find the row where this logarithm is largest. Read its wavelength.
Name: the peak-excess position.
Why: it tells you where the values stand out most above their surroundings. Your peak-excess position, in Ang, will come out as 4048.51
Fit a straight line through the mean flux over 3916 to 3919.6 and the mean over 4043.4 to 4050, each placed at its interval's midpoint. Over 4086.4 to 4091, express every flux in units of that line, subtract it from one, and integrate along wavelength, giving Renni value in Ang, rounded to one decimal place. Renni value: 1.2 Ang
